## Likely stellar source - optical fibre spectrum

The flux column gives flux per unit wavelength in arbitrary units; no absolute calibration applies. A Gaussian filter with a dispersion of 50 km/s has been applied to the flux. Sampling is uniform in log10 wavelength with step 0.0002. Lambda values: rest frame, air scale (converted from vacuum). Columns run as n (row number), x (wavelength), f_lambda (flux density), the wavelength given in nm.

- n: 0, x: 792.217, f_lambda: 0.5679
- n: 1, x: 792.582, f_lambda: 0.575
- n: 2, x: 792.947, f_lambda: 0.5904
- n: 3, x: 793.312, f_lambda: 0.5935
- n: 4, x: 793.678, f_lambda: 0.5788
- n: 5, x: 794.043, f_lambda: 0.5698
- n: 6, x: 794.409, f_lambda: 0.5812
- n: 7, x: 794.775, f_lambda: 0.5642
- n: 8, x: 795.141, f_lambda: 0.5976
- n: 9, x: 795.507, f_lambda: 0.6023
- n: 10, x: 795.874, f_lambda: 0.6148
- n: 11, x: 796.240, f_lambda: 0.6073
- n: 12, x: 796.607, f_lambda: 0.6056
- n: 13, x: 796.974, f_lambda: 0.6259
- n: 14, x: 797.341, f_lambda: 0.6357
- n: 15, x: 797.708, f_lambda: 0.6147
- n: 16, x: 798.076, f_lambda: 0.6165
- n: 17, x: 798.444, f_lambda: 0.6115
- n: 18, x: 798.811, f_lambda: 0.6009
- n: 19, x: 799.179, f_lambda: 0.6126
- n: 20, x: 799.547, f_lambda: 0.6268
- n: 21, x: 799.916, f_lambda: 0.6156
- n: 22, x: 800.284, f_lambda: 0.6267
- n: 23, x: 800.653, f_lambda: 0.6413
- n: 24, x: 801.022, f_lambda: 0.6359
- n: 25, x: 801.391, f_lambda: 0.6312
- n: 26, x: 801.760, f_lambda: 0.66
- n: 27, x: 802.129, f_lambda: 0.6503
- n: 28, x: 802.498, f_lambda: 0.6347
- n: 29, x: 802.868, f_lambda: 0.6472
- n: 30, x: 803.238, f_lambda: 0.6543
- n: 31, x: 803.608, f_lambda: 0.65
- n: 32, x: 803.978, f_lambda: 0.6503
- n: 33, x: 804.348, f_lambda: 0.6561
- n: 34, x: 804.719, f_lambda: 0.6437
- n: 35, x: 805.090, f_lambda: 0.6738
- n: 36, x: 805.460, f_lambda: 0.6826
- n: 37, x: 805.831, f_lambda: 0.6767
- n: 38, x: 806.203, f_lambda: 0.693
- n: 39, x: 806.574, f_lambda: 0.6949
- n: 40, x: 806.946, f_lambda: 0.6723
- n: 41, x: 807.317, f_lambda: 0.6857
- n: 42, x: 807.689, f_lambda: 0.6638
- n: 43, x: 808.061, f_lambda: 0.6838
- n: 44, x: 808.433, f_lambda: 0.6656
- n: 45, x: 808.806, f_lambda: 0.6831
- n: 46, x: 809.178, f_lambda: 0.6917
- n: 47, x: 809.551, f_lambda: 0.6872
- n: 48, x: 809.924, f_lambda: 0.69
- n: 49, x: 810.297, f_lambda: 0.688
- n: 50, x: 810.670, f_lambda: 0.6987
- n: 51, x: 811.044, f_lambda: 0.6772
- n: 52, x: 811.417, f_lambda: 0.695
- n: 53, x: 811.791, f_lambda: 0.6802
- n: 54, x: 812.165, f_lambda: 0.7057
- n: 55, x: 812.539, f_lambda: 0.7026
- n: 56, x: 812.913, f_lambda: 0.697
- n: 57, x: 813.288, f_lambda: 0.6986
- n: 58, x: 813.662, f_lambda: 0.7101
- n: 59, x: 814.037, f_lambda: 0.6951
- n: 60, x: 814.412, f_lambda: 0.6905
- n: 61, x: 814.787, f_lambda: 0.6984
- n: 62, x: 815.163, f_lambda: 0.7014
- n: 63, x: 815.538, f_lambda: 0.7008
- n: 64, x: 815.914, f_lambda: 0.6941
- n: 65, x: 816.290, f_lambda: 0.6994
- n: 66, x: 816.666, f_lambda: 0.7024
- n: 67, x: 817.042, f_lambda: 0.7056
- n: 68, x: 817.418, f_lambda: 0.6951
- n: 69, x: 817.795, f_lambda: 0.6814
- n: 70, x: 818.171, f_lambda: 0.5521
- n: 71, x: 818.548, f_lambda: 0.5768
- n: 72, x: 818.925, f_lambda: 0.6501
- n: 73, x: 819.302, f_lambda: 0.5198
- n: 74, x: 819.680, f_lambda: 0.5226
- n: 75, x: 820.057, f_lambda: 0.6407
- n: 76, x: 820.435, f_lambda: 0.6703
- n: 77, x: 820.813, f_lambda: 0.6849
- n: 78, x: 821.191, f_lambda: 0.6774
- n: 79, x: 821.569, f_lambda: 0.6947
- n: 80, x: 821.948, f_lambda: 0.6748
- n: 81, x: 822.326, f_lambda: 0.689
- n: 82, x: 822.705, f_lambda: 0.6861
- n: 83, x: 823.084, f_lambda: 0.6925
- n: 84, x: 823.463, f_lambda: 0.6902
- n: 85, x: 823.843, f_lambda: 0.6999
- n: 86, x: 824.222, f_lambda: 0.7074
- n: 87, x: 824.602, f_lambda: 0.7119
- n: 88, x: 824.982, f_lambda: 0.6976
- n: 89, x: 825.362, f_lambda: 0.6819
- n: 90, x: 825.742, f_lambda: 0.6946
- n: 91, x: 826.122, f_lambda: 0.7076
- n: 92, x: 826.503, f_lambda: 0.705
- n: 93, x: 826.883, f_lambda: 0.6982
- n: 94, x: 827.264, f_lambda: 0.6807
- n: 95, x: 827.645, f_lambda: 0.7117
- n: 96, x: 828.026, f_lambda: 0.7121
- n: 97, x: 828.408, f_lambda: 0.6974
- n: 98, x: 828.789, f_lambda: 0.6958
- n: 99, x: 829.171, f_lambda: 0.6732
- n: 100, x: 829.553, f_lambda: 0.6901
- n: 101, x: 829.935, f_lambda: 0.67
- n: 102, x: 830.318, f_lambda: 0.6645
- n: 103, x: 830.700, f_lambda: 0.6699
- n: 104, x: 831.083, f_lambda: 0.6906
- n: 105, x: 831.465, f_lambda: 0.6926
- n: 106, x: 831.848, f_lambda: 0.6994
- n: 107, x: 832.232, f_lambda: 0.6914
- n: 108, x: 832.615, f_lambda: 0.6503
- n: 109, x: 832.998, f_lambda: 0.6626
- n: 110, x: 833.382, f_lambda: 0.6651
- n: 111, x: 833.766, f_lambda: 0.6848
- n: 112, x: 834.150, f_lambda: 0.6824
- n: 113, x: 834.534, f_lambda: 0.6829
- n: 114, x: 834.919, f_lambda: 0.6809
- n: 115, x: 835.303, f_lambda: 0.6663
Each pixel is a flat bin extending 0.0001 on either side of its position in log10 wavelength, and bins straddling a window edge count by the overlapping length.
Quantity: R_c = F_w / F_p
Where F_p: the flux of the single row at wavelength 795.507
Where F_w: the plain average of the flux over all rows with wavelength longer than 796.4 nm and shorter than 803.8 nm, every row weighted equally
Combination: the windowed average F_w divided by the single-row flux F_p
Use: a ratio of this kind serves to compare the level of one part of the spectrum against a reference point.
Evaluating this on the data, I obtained 1.05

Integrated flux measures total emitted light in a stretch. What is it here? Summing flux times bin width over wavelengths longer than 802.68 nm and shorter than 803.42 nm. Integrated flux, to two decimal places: 0.48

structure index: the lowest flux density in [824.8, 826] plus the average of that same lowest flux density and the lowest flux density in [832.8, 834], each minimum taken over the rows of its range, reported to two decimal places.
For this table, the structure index 1.35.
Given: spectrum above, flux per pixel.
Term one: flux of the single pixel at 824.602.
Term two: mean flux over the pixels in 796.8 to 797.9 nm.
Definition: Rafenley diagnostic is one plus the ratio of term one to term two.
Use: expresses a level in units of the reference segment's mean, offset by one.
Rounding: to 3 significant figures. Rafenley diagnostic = 2.14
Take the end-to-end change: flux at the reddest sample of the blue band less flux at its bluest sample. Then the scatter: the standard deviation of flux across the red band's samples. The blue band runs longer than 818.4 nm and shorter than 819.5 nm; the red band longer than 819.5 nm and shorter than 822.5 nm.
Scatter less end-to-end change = 0.11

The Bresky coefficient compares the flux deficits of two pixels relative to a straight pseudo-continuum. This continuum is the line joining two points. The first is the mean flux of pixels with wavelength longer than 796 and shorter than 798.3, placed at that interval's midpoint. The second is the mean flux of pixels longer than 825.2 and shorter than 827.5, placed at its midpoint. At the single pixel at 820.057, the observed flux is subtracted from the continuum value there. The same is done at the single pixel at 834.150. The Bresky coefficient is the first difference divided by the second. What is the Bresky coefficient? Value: 1.1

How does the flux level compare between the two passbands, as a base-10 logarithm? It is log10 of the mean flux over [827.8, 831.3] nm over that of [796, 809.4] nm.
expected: 0.02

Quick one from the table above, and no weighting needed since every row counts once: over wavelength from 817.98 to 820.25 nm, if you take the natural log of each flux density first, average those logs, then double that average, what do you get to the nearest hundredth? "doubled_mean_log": -1.11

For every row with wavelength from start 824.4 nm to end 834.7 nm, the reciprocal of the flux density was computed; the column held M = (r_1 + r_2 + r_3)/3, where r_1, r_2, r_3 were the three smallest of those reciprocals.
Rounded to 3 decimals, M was 1.405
